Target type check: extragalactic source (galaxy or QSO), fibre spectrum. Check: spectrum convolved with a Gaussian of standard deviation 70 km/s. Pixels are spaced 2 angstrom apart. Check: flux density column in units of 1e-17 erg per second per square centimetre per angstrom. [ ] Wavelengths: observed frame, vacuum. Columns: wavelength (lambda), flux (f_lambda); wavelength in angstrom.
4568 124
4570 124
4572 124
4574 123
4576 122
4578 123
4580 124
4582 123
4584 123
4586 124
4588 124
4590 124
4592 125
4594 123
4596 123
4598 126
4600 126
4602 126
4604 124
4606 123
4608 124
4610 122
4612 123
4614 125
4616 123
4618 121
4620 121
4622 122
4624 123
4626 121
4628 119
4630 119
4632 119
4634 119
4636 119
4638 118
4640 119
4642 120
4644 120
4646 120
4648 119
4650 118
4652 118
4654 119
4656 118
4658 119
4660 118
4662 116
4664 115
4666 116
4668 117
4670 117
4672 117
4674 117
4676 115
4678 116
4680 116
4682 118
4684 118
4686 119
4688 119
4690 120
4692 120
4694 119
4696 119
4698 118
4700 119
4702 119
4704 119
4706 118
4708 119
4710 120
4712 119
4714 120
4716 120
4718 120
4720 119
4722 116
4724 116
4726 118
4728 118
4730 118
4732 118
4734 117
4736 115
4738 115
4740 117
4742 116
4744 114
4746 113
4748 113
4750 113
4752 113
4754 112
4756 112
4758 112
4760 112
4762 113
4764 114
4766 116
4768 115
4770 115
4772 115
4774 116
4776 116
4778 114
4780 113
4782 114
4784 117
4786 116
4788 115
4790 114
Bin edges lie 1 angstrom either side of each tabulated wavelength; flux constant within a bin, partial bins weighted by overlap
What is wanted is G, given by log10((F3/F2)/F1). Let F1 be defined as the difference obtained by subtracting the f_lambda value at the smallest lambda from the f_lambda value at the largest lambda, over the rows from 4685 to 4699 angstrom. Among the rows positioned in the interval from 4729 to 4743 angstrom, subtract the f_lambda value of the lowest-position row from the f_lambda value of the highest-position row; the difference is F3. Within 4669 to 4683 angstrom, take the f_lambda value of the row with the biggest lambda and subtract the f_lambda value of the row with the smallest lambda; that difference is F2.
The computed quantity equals 0.3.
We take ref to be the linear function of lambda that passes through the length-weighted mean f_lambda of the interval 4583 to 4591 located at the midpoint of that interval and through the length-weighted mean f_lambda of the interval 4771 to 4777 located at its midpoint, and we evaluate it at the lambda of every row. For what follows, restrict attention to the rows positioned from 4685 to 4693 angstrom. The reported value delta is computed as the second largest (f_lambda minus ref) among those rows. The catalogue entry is 0.7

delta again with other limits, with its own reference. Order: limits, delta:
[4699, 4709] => 0.3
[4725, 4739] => 0.4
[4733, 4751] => -0.4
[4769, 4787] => 0.9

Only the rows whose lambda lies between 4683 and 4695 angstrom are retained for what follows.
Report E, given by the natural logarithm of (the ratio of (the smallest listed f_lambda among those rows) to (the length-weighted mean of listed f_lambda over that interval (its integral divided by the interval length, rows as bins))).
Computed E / -0.010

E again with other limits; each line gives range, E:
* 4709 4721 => -0.006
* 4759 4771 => -0.019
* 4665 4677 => -0.013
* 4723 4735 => -0.013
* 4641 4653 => -0.010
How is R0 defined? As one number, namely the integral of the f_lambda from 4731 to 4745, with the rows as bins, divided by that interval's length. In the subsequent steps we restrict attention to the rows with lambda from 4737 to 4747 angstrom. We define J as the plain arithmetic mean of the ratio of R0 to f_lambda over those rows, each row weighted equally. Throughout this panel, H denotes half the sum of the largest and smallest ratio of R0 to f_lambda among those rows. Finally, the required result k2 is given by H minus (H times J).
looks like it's -0.009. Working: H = 1.01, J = 1.01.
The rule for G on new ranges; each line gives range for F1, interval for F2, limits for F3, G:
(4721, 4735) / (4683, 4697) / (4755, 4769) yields 0.5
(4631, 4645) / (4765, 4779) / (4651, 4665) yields 0.2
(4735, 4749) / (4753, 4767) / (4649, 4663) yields -0.6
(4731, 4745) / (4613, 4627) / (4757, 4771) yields -0.7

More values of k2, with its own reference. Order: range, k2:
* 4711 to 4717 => 0.030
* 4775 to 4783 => -0.016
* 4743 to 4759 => -0.030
